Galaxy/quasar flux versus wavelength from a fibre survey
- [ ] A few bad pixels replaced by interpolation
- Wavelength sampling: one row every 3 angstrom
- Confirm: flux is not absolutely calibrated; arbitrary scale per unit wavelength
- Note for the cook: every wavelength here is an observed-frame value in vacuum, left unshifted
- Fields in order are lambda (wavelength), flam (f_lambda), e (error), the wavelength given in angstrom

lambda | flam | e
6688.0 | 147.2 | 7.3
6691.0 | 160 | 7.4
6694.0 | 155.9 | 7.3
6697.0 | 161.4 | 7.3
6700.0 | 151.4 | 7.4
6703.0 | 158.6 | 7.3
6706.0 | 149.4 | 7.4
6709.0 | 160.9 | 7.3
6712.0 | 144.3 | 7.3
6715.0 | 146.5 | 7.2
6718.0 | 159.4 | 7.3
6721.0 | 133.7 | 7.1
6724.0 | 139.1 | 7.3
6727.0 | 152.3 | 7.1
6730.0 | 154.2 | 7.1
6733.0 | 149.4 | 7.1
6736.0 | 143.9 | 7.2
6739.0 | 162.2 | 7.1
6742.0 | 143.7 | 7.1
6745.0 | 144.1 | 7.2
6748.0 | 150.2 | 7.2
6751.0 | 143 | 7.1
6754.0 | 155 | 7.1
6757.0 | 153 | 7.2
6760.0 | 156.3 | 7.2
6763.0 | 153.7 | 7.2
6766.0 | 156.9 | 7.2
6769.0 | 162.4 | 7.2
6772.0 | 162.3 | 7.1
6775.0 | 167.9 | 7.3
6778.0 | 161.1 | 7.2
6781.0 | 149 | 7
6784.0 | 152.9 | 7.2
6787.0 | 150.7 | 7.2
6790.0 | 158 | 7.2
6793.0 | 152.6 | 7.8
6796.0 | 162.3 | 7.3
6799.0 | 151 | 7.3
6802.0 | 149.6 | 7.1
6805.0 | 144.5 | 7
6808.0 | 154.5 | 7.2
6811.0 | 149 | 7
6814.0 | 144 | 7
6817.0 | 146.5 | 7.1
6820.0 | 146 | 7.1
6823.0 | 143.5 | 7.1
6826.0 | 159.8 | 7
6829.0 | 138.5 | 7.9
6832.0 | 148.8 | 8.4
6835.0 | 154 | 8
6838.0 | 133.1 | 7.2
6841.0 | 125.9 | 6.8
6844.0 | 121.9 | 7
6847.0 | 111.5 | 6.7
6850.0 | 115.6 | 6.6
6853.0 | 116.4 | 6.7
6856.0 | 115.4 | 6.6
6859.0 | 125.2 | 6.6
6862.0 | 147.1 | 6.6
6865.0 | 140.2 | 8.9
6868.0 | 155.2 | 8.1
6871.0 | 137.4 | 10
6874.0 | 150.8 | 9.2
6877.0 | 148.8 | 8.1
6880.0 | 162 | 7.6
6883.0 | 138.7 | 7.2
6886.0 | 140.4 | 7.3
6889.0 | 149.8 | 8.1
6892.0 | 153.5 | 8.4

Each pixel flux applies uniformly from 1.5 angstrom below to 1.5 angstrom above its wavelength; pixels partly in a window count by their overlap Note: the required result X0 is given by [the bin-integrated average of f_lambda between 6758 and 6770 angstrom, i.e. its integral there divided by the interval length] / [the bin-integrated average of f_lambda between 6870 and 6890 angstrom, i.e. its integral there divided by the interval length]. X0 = 1.07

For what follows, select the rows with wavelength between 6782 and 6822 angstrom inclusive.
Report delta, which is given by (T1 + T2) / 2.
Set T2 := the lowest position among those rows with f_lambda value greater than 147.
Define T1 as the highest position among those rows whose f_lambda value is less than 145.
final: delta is 6799.0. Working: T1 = 6814.0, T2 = 6784.0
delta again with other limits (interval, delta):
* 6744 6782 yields 6749.5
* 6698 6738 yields 6718.0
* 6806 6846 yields 6826.0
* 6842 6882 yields 6866.5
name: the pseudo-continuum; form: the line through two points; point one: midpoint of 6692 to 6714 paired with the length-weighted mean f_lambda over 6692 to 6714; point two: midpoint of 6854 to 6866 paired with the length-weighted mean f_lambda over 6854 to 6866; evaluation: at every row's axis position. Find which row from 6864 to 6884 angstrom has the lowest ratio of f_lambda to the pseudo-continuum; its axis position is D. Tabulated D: 6871.0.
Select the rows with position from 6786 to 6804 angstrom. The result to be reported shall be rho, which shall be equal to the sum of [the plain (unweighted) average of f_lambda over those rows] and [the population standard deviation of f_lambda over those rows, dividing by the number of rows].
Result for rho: 159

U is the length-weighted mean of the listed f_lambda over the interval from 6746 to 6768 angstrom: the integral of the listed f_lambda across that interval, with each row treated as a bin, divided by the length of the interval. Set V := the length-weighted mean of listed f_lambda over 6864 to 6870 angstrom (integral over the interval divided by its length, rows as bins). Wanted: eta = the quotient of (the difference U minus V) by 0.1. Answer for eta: 51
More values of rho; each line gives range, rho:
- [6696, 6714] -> 161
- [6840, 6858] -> 123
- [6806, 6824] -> 151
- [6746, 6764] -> 156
